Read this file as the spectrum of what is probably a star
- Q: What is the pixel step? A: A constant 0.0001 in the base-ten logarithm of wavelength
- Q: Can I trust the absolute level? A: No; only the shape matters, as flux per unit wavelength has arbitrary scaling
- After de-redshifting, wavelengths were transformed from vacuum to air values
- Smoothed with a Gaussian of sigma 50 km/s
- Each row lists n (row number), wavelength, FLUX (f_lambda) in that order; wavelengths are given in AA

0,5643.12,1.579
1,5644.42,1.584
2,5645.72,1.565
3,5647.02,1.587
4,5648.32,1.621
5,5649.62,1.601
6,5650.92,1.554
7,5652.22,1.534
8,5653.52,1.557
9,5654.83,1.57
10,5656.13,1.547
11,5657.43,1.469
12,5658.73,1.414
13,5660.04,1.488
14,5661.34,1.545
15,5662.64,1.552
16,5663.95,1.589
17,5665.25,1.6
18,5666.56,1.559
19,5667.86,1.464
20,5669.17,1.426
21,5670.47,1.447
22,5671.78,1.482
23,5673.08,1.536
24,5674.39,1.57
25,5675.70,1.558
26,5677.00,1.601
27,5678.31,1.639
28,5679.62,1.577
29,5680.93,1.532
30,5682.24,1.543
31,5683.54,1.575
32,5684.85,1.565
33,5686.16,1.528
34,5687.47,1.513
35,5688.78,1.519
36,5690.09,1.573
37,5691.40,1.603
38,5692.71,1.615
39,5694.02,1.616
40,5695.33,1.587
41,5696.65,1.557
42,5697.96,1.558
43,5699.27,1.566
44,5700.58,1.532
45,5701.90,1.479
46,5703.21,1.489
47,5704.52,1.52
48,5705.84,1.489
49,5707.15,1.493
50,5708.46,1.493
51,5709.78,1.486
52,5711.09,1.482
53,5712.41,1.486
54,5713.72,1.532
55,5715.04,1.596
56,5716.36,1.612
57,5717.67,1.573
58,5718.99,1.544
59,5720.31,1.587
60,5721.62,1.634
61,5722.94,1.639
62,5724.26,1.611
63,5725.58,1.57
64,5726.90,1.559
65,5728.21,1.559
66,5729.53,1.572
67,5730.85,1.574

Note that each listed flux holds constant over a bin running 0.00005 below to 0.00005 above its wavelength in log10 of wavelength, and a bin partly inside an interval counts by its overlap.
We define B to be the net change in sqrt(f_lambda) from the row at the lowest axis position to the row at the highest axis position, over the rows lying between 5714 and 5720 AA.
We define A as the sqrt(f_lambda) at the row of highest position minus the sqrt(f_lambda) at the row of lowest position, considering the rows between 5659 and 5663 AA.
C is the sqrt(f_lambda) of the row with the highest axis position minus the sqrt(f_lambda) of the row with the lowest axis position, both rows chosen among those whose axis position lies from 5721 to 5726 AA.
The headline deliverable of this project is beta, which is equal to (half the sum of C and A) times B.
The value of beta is 0.0000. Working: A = 0.026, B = -0.021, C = -0.03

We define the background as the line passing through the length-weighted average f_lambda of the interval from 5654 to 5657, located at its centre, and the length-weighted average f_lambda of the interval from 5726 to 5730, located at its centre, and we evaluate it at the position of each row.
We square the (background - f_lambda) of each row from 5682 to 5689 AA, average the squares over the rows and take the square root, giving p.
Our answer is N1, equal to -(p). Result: -0.03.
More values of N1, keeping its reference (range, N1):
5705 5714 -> -0.07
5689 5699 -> -0.04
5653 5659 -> -0.07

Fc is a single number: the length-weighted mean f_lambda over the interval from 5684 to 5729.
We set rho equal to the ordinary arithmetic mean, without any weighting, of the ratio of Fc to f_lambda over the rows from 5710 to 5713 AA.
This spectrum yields 1.05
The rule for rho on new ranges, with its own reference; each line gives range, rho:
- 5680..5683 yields 1.01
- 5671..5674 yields 1.03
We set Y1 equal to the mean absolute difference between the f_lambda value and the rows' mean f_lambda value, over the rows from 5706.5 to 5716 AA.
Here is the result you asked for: 0.031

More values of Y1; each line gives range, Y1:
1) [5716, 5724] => 0.030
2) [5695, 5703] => 0.027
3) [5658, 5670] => 0.060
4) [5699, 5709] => 0.024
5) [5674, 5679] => 0.028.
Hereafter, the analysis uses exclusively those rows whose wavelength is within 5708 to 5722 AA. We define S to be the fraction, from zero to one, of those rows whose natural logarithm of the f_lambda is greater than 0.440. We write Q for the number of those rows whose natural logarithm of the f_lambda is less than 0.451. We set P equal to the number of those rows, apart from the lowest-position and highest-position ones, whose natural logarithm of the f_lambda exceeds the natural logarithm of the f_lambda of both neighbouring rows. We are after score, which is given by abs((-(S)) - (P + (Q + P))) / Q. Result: 1.4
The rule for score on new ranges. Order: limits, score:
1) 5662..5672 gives 1.4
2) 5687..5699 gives 1.7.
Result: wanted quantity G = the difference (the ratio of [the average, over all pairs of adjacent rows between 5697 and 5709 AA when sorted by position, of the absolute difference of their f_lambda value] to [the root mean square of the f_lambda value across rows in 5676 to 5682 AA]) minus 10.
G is -9.99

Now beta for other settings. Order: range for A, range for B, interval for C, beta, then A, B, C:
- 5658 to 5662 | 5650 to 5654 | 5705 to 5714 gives 0.0000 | 0.054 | 0.001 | 0.02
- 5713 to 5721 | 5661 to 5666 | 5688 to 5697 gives 0.0004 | 0.022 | 0.022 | 0.02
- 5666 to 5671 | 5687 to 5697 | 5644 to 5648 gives -0.0004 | -0.046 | 0.018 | 0.00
